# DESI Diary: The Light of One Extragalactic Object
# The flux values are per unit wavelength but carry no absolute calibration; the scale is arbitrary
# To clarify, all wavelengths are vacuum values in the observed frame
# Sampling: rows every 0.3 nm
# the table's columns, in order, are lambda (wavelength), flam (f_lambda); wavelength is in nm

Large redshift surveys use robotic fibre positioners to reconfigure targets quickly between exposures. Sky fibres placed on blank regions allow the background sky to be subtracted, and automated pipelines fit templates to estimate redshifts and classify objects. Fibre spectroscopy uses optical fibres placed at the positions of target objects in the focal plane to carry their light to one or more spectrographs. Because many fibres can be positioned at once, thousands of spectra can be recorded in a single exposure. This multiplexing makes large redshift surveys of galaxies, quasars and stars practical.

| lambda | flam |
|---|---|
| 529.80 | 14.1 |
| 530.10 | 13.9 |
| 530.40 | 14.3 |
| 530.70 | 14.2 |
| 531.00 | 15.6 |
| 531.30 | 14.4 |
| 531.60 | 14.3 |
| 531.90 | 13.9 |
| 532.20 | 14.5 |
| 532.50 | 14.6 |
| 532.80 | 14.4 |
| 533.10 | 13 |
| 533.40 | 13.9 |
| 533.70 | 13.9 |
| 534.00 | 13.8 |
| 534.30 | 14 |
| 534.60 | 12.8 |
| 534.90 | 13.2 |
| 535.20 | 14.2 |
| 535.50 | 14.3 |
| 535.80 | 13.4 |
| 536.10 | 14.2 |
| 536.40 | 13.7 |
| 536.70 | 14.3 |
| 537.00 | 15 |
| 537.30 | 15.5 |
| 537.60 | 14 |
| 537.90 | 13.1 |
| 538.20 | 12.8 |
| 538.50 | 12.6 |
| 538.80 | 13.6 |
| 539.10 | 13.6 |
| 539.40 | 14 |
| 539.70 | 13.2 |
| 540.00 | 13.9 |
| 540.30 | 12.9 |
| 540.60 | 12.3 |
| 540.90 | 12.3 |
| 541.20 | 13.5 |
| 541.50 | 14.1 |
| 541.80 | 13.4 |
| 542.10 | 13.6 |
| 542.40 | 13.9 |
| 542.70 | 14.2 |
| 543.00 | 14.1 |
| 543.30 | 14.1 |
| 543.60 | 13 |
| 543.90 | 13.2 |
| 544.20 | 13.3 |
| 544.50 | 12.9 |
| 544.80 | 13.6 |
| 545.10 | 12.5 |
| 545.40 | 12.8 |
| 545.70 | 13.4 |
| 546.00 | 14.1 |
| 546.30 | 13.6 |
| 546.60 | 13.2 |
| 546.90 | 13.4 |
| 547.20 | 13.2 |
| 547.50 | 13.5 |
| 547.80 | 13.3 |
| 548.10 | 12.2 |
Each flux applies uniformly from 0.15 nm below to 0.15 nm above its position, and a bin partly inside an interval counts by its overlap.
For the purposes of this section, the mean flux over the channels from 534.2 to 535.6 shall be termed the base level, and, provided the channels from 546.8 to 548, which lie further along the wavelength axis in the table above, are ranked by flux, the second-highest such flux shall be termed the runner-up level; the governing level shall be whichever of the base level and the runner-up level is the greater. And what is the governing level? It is 13.7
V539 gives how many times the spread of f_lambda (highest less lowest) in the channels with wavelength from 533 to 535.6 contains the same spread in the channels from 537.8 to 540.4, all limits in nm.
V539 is 1.07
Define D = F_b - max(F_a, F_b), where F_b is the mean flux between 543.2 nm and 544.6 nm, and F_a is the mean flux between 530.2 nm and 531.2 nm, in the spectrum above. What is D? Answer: -1.4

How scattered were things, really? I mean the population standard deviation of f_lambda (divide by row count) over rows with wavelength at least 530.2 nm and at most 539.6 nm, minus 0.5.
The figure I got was 0.20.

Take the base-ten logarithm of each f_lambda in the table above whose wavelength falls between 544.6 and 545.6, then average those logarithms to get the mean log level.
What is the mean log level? 1.11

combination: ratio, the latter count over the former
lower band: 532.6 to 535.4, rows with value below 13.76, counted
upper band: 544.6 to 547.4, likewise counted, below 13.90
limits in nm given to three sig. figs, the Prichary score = 2.67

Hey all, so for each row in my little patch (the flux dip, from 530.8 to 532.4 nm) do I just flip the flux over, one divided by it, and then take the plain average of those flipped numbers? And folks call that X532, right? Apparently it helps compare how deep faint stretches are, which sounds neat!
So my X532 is 0.0689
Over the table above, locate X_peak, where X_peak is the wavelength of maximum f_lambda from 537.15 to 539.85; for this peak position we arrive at 537.30 nm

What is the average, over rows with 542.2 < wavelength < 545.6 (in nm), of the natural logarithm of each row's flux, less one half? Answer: 2.10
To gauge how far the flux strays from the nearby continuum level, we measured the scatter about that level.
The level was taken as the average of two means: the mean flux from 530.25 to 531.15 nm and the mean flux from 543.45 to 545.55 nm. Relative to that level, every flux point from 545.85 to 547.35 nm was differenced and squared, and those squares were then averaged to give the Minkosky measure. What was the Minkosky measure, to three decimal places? 0.250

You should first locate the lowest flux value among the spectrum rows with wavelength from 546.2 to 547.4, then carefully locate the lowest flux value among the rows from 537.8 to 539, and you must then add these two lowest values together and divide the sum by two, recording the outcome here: 12.9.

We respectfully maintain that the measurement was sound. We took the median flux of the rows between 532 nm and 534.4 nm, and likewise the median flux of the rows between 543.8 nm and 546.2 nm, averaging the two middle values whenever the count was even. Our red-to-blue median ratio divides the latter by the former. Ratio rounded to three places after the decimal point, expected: 0.950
